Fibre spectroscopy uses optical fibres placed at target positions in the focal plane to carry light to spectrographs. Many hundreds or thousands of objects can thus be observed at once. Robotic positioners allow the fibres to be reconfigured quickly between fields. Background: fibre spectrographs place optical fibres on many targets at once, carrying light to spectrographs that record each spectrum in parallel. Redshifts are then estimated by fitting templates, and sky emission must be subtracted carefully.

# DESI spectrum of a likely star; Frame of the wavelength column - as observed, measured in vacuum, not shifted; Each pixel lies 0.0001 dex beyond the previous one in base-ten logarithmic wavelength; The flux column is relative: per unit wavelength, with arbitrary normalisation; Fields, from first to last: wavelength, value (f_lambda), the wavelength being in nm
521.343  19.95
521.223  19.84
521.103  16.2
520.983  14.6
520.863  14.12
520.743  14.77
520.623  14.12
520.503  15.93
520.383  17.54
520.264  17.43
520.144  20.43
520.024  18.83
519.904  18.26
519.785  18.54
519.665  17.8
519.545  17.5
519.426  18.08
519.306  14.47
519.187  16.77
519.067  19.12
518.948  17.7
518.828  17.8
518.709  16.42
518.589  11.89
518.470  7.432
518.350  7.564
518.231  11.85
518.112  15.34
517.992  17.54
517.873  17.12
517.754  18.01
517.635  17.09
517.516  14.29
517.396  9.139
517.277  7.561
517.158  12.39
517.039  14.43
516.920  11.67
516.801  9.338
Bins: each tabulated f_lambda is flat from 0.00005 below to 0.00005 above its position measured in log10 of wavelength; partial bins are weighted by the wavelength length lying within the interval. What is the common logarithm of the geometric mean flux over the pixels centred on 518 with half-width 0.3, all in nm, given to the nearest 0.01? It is 1.20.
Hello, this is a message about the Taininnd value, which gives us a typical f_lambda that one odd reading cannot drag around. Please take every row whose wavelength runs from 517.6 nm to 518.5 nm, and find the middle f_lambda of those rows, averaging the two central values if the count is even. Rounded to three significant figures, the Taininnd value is 16.2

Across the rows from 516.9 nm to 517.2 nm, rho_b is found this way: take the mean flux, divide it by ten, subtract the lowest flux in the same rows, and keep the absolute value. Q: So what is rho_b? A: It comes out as 10.4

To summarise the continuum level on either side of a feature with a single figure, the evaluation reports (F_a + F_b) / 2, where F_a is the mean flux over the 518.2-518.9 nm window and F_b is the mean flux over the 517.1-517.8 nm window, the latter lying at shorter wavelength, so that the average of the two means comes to 12.6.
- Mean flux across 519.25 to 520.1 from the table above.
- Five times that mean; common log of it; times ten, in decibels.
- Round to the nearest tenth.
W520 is 19.5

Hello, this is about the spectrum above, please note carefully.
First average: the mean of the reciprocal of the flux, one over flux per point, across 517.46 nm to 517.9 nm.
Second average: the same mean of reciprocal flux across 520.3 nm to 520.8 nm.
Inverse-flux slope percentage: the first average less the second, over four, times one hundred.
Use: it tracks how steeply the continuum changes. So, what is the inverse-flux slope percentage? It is -0.1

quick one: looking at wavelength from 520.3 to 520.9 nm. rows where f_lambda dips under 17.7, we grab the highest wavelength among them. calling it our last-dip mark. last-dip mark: 520.863 nm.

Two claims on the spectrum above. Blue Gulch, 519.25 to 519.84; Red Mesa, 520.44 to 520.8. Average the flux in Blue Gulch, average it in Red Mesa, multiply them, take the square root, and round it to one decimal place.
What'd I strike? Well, 16.1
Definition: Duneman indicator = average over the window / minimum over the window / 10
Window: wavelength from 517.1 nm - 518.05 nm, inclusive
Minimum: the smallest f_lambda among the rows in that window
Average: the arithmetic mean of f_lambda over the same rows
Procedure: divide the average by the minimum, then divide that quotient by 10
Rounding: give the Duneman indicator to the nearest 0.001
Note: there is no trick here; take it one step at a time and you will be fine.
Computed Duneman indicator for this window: 0.187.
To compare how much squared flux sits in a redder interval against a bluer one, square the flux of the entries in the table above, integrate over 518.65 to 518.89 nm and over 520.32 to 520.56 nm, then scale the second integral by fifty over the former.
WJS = 48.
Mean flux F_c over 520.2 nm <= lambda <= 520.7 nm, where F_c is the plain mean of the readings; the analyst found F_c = 16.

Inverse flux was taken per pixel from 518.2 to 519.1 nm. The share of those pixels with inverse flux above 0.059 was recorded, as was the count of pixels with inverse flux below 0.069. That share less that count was -3.4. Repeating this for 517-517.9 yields -2.4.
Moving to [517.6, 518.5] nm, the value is -4.5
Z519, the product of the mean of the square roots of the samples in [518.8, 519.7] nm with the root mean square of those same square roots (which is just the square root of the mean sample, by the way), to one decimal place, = 17.4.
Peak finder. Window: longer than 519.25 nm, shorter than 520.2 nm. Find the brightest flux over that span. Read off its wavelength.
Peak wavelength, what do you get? 520.144 nm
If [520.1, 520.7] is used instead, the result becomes 520.144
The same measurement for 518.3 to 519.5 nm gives 519.067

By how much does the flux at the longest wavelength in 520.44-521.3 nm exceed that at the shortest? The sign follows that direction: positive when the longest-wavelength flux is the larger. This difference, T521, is 4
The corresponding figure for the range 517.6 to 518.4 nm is -10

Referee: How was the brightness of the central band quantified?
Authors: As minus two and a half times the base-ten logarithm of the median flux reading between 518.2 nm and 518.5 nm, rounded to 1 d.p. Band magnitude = -2.2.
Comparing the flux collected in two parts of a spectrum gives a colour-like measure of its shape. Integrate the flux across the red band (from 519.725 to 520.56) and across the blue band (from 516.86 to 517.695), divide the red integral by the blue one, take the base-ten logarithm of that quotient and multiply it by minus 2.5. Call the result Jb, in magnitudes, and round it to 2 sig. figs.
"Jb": -0.42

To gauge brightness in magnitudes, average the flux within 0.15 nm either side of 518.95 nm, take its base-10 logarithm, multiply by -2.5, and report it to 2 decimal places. -3.15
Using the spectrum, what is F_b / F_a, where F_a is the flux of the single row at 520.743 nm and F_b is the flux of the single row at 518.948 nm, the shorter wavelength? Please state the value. 1.20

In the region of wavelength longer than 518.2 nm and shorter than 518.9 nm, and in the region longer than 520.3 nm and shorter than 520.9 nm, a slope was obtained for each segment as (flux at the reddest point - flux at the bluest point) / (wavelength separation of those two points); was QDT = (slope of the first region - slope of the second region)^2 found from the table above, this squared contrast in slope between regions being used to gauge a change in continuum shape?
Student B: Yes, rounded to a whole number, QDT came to 292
